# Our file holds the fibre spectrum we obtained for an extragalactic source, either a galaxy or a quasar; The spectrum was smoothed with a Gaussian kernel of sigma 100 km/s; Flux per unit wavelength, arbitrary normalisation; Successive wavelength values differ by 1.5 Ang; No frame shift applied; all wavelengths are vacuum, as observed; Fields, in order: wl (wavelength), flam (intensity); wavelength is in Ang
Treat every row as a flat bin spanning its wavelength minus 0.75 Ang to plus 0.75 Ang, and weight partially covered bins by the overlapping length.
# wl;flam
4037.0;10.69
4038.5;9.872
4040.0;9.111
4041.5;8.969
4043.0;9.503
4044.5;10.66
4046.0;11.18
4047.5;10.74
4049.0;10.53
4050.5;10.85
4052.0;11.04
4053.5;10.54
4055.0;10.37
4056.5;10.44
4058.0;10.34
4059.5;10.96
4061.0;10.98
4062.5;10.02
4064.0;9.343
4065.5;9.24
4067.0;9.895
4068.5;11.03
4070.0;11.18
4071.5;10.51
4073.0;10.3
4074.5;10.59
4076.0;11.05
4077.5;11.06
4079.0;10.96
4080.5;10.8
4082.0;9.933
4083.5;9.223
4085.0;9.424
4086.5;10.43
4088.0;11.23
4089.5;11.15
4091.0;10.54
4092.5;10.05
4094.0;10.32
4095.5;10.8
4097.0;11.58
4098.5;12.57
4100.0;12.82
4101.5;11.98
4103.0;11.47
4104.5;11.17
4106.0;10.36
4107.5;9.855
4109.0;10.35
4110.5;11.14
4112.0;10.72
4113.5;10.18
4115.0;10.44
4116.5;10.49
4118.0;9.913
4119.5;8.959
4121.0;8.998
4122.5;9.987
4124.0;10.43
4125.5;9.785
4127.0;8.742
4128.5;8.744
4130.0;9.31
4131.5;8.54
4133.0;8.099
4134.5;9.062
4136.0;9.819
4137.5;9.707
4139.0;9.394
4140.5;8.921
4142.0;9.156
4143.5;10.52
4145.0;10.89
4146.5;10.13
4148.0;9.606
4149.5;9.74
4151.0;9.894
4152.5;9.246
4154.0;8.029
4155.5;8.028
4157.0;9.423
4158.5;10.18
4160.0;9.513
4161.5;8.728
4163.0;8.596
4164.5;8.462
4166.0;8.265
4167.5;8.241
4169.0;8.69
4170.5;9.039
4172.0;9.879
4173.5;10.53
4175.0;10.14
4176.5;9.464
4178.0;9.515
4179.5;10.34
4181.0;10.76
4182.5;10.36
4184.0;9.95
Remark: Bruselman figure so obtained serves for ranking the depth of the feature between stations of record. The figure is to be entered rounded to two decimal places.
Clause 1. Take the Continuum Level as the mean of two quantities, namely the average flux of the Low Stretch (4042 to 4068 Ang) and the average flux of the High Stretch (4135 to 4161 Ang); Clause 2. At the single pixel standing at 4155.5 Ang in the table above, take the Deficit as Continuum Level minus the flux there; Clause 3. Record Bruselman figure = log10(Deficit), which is 0.29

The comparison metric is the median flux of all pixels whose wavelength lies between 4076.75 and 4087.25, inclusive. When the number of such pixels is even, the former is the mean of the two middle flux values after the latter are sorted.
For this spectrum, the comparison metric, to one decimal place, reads 10.4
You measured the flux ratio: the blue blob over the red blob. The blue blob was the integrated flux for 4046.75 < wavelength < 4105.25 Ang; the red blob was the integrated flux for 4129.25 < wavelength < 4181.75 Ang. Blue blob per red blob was 1.27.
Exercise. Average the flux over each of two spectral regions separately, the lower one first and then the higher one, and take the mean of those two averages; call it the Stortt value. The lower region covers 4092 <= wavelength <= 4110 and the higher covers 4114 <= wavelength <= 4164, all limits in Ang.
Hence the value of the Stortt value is 10.3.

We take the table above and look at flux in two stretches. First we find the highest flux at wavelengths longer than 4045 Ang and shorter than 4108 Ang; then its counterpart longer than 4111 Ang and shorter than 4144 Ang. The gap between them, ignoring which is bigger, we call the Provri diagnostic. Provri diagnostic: 2.1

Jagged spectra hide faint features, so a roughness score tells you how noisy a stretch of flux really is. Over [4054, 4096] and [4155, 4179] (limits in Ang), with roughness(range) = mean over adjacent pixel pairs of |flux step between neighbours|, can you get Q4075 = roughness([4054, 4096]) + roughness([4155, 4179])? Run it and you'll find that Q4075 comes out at 0.94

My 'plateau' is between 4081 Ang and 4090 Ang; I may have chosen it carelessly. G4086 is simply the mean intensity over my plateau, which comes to 10.2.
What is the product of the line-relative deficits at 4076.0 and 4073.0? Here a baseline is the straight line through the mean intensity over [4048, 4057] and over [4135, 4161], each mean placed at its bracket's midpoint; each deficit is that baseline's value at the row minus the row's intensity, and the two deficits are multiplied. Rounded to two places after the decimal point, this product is -0.07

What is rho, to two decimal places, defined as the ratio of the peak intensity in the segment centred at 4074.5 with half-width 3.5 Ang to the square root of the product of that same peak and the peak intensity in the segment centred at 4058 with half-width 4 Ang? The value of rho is 1.00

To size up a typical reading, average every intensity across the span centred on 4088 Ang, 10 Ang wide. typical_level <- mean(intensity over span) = 10.3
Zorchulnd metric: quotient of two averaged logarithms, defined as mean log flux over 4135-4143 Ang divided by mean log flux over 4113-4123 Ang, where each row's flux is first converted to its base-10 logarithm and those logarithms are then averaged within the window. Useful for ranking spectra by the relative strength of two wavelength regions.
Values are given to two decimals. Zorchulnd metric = 0.98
